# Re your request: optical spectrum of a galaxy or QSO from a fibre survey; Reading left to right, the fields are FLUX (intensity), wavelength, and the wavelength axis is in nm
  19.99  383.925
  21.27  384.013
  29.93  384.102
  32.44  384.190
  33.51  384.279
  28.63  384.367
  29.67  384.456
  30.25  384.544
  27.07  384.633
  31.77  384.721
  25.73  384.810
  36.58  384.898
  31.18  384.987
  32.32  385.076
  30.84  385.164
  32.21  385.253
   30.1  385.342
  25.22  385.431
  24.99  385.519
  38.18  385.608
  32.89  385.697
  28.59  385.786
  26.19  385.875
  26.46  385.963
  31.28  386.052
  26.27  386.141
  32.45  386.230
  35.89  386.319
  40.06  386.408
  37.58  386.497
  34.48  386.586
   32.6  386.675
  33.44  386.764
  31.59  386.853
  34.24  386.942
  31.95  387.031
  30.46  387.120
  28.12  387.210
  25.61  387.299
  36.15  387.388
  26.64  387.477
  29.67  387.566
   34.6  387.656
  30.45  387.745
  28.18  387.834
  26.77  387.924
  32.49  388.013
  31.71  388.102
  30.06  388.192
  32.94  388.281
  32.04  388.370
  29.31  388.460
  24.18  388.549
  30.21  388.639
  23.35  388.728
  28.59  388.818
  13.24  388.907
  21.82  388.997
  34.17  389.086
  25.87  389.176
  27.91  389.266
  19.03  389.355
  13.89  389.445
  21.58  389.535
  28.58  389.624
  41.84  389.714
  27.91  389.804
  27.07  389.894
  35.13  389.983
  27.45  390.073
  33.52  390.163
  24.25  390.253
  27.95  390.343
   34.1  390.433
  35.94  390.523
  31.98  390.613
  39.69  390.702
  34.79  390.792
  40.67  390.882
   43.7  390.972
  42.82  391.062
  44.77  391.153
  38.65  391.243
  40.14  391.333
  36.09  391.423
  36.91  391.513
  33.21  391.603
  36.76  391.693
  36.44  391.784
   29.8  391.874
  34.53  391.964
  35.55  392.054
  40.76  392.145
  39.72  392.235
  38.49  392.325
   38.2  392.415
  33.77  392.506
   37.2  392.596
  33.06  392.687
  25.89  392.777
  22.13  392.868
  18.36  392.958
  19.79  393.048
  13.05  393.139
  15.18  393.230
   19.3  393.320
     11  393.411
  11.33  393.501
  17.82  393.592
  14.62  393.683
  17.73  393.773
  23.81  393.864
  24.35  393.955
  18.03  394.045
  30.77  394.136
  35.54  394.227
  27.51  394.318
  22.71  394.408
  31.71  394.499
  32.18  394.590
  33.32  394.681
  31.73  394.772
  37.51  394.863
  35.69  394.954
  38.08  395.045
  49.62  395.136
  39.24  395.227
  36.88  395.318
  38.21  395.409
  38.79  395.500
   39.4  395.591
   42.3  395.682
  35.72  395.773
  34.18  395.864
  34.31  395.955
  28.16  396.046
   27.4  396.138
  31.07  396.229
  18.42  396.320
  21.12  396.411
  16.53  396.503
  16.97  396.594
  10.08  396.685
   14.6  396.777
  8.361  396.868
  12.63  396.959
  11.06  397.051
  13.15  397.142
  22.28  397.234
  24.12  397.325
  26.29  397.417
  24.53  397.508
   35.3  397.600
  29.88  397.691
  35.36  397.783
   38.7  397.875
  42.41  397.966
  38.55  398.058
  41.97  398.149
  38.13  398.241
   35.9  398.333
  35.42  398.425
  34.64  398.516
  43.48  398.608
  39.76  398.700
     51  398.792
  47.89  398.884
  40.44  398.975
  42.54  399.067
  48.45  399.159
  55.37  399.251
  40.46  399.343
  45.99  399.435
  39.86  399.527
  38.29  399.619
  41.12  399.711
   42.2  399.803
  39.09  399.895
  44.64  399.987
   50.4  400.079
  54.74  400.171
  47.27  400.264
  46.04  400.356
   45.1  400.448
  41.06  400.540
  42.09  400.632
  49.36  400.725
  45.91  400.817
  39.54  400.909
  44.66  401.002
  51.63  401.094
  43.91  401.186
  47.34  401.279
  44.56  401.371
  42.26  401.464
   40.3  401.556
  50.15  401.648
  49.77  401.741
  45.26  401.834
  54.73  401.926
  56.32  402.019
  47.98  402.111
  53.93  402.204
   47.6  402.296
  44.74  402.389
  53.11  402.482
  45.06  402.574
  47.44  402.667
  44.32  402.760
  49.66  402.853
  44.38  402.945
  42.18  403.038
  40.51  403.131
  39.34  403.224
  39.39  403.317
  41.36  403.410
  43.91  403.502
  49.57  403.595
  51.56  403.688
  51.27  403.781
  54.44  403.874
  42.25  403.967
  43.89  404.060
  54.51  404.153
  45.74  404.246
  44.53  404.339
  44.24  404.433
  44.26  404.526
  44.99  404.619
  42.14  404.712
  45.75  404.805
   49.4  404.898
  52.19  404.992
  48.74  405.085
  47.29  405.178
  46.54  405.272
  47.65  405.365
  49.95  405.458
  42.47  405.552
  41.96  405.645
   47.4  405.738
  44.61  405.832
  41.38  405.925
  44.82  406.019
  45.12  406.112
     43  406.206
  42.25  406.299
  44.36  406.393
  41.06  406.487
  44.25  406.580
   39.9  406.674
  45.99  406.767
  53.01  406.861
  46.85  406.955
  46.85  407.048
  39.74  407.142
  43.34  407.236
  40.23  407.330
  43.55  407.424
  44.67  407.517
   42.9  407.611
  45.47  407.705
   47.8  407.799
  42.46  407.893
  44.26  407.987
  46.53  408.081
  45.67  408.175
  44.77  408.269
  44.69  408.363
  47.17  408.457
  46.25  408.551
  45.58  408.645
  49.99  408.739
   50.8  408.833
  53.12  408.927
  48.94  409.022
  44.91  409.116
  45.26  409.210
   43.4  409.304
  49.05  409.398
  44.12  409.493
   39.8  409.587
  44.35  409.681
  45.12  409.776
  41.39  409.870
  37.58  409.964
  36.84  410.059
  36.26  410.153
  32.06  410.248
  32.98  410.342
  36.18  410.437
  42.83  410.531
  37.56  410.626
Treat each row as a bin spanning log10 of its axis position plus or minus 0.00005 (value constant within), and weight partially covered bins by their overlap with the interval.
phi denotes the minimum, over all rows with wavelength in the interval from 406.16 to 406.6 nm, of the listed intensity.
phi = 41.06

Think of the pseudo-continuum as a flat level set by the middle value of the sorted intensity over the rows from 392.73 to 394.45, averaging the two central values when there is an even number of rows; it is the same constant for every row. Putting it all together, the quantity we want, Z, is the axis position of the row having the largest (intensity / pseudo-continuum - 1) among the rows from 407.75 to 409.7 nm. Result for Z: 408.927 nm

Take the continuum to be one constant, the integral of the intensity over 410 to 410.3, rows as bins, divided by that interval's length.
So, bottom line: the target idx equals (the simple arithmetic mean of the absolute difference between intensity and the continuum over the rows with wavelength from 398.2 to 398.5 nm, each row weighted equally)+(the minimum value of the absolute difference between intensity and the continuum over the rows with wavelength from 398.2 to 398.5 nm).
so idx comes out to 2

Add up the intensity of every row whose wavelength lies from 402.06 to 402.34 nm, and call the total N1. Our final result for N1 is 150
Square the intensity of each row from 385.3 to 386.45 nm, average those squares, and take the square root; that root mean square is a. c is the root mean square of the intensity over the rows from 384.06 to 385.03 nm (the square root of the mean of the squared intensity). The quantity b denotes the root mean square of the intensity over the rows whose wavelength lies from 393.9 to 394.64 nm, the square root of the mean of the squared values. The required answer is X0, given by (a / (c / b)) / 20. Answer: 1.4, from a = 31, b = 28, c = 31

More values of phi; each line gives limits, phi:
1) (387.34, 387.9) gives 26.64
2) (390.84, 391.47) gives 36.09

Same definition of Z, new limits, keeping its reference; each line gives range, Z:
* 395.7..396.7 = 395.773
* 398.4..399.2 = 398.792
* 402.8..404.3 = 404.153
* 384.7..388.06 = 386.408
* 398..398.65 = 398.608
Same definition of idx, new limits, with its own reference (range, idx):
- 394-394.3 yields 8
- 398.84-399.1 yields 14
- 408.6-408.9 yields 24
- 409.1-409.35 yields 18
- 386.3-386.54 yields 4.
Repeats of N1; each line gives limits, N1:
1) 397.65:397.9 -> 104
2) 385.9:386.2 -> 84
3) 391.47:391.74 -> 107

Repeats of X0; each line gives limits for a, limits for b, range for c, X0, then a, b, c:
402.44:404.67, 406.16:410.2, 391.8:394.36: 3.7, 46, 45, 28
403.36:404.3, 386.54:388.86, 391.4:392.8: 2.1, 48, 31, 36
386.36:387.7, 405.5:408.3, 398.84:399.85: 1.6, 33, 44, 44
